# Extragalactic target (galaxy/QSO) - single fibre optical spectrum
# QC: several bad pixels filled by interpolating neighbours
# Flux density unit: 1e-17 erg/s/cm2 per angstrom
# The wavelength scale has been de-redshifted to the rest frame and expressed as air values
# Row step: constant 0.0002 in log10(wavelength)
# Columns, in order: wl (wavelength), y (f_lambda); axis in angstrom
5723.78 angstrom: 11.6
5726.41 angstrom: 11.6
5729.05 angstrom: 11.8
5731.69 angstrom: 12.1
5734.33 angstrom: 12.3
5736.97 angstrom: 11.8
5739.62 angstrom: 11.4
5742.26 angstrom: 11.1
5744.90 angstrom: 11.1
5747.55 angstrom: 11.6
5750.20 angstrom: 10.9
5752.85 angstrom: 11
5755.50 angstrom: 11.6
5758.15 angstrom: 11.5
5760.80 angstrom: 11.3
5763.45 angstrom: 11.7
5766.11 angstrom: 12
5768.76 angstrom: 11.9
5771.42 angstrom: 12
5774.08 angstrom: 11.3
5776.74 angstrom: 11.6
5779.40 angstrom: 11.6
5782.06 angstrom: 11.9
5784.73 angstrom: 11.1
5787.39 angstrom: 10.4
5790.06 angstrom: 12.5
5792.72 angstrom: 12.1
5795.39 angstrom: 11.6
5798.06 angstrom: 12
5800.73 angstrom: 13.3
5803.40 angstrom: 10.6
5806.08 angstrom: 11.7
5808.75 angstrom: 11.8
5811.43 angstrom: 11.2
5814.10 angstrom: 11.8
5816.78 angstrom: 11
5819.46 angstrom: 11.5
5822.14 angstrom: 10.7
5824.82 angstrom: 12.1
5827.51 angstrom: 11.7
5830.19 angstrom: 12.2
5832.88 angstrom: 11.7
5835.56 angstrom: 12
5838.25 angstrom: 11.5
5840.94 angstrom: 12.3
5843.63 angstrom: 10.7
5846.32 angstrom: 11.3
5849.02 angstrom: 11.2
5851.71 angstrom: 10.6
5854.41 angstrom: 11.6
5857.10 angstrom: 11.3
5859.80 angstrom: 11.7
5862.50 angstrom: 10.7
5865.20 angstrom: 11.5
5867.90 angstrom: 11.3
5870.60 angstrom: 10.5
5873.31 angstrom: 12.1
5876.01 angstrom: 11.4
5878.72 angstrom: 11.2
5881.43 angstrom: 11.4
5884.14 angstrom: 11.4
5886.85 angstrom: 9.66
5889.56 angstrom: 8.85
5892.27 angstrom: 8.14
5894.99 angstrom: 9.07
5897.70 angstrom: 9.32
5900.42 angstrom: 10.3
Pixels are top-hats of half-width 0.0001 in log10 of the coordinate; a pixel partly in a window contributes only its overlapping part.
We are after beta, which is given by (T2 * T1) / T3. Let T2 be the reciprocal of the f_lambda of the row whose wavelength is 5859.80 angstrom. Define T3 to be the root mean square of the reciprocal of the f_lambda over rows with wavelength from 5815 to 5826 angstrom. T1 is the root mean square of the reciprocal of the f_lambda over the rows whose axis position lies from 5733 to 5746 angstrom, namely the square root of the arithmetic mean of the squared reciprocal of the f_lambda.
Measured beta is 0.084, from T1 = 0.0869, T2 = 0.085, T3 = 0.089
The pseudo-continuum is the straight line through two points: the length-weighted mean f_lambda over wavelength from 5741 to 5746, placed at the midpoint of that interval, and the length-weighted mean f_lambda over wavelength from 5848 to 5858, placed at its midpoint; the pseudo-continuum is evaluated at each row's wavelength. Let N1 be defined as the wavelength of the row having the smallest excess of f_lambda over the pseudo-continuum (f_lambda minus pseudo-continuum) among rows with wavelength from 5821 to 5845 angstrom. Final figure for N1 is 5843.63 angstrom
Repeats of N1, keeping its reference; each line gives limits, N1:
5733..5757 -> 5750.20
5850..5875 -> 5870.60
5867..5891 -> 5889.56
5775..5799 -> 5787.39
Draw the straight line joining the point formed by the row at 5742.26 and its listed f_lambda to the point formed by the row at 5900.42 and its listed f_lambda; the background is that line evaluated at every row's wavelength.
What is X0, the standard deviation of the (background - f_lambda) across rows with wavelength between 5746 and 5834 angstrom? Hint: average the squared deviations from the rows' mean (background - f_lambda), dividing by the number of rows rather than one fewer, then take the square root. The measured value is 0.59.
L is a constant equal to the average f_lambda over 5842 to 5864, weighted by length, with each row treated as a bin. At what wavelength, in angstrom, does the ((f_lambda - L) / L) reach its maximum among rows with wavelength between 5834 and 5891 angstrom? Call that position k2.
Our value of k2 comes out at 5840.94 angstrom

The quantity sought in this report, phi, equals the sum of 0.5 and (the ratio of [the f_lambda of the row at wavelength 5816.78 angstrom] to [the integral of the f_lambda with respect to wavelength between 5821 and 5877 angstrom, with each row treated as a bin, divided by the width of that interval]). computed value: 1.46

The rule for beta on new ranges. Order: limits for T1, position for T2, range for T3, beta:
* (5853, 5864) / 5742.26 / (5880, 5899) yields 0.076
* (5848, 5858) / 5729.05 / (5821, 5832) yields 0.088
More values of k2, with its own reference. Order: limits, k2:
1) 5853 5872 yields 5859.80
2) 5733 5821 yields 5800.73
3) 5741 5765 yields 5763.45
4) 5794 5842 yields 5800.73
